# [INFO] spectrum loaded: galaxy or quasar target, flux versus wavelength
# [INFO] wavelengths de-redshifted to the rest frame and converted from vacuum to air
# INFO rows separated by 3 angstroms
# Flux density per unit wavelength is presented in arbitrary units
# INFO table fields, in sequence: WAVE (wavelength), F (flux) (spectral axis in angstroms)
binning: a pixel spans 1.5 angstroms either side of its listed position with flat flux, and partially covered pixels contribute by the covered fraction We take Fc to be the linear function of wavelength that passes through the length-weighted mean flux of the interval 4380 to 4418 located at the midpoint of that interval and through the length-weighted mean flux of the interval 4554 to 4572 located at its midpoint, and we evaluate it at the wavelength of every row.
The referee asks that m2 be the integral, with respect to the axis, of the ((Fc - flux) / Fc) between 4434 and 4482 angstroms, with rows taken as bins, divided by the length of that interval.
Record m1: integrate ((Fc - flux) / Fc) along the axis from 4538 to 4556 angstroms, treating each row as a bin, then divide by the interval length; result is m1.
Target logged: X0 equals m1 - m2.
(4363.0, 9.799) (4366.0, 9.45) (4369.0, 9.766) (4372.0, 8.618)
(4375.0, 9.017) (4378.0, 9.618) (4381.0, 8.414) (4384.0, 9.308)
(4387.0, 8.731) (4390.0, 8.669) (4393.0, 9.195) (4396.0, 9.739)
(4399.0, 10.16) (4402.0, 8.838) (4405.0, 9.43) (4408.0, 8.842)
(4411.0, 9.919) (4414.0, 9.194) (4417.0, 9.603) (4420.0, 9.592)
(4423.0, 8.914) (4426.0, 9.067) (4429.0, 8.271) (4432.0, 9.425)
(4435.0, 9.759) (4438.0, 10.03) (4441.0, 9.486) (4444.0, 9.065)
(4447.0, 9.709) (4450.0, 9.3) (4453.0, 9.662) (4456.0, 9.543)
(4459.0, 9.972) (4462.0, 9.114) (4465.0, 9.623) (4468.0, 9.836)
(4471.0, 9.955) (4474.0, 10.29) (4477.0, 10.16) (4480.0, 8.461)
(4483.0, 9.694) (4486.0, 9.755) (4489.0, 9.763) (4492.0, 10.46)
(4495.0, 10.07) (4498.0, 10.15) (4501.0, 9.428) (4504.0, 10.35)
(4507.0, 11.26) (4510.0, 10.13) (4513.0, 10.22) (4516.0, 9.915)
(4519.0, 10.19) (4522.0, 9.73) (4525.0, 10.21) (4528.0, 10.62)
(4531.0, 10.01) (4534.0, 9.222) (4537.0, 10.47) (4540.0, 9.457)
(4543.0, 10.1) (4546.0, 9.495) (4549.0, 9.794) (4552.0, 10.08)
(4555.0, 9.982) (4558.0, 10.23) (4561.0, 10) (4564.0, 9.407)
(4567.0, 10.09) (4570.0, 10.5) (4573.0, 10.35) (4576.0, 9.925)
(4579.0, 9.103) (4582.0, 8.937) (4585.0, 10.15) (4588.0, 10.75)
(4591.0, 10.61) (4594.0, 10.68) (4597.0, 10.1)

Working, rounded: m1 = 0.014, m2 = -0.0098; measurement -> 0.023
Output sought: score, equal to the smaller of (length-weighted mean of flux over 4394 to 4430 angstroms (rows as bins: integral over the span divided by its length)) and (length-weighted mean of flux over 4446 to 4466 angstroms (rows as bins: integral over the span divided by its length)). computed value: 9.31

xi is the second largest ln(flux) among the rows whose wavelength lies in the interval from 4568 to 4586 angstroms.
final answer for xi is 2.34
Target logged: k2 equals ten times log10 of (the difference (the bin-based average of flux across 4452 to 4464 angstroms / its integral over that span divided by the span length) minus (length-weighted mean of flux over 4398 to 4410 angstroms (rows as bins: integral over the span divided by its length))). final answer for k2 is -6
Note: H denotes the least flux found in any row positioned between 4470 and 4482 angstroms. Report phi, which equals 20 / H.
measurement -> 2.36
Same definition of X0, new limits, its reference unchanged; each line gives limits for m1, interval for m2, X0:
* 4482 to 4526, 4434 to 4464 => -0.026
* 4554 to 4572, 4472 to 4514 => 0.032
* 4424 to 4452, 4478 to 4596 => 0.017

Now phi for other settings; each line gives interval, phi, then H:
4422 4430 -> 2.42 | 8.271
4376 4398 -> 2.38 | 8.414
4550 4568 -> 2.13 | 9.407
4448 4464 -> 2.19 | 9.114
